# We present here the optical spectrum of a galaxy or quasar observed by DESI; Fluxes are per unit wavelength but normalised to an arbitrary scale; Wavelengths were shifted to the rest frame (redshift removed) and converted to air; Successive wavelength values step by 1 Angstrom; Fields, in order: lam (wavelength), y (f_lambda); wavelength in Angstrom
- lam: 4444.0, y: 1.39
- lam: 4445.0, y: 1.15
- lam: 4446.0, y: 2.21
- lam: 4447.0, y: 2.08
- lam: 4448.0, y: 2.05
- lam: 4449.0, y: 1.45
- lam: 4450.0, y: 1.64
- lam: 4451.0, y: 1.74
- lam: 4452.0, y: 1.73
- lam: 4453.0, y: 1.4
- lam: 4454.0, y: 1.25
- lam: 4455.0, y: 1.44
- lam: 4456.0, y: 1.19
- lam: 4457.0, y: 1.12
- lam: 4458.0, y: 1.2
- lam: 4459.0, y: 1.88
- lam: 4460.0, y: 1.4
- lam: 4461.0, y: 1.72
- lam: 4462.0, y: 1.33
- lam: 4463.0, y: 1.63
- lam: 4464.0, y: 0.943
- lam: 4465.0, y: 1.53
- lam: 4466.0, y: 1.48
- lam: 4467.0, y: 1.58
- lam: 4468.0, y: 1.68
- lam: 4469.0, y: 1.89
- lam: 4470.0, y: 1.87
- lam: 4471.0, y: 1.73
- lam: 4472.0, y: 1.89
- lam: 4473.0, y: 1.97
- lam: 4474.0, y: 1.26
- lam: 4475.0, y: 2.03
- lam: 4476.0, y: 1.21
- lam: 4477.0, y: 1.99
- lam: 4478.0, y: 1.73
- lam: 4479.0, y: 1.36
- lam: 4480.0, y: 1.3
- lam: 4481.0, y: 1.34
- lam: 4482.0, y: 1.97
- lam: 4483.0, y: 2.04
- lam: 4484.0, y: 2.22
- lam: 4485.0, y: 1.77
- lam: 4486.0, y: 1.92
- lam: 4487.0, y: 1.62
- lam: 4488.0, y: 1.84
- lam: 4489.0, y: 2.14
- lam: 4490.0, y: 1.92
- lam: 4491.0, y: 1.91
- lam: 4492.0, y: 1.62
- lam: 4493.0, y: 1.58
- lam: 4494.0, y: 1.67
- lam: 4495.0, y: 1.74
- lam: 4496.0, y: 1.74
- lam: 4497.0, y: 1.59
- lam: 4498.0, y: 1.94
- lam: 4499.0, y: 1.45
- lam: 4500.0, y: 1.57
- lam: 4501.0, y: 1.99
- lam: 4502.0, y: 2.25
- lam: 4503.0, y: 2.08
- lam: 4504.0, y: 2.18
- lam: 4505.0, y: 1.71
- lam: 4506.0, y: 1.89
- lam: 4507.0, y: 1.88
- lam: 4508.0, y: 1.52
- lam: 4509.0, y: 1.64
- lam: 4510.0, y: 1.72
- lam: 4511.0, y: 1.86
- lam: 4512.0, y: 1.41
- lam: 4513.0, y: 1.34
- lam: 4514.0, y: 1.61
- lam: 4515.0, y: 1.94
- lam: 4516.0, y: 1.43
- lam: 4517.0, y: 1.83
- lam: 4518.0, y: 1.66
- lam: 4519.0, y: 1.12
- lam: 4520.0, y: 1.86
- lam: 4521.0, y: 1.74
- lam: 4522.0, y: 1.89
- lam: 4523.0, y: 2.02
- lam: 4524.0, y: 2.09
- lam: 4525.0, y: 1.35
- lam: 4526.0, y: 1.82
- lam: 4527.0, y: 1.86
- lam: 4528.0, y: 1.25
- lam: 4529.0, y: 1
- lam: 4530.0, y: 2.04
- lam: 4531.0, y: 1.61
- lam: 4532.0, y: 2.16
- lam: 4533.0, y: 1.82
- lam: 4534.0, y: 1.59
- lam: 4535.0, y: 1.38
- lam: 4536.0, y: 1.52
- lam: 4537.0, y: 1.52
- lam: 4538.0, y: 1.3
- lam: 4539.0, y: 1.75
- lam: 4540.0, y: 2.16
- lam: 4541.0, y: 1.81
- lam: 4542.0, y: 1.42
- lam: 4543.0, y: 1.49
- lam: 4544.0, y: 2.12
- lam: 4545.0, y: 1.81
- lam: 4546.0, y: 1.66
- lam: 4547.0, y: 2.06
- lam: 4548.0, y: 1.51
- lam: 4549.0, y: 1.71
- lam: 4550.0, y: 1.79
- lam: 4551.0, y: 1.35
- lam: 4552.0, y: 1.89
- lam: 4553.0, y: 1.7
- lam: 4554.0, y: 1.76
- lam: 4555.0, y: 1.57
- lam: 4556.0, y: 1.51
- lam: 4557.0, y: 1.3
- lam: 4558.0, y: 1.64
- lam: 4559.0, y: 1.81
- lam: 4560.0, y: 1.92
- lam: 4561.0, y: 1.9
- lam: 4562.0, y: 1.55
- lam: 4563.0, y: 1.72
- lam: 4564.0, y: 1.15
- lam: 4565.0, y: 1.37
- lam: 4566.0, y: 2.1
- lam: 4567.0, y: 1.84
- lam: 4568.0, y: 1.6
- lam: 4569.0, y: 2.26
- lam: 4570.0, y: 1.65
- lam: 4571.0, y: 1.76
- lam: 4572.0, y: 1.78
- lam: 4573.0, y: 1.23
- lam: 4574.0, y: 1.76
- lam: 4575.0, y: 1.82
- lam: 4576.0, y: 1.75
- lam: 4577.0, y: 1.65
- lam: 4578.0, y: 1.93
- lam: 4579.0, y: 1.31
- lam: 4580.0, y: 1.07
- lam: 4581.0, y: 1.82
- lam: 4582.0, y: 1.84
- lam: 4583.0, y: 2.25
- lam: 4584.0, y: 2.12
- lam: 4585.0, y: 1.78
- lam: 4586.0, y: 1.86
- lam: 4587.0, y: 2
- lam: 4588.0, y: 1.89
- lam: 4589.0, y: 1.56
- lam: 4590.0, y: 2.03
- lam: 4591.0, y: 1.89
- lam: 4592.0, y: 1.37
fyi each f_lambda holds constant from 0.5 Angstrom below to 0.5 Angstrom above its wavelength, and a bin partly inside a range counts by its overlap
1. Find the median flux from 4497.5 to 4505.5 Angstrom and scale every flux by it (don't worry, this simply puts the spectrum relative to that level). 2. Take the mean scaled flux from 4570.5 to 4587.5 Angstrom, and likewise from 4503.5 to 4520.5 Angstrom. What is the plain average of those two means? 0.873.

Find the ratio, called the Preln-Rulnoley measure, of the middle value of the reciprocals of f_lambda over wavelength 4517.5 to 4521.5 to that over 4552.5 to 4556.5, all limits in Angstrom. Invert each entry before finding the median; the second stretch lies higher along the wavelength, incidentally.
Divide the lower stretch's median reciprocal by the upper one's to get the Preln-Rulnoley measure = 0.96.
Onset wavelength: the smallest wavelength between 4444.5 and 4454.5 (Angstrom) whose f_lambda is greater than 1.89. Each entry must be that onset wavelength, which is 4446.0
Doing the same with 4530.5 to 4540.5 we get 4532.0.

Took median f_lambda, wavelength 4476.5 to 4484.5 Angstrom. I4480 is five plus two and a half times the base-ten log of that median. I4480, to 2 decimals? 5.67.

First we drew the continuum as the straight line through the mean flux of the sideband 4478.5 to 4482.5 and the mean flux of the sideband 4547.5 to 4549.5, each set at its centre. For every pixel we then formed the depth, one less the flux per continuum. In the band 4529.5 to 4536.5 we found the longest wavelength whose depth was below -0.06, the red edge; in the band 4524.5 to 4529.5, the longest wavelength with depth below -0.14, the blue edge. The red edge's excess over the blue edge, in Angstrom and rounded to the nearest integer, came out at 6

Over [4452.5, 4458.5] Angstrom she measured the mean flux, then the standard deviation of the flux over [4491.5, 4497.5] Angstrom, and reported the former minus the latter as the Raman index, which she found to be 1.2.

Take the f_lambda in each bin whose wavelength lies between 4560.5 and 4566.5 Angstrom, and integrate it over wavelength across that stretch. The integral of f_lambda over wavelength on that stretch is 10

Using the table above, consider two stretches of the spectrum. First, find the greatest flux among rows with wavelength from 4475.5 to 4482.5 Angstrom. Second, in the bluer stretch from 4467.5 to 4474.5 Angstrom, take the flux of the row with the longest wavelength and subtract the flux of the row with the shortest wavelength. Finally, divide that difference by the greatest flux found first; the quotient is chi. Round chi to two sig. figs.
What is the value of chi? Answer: -0.21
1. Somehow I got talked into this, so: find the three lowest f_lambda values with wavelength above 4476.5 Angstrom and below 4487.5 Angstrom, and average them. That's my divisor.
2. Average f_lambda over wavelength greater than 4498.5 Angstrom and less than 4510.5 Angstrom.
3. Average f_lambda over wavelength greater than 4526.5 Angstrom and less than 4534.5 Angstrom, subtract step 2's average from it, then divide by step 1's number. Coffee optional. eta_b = -0.12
